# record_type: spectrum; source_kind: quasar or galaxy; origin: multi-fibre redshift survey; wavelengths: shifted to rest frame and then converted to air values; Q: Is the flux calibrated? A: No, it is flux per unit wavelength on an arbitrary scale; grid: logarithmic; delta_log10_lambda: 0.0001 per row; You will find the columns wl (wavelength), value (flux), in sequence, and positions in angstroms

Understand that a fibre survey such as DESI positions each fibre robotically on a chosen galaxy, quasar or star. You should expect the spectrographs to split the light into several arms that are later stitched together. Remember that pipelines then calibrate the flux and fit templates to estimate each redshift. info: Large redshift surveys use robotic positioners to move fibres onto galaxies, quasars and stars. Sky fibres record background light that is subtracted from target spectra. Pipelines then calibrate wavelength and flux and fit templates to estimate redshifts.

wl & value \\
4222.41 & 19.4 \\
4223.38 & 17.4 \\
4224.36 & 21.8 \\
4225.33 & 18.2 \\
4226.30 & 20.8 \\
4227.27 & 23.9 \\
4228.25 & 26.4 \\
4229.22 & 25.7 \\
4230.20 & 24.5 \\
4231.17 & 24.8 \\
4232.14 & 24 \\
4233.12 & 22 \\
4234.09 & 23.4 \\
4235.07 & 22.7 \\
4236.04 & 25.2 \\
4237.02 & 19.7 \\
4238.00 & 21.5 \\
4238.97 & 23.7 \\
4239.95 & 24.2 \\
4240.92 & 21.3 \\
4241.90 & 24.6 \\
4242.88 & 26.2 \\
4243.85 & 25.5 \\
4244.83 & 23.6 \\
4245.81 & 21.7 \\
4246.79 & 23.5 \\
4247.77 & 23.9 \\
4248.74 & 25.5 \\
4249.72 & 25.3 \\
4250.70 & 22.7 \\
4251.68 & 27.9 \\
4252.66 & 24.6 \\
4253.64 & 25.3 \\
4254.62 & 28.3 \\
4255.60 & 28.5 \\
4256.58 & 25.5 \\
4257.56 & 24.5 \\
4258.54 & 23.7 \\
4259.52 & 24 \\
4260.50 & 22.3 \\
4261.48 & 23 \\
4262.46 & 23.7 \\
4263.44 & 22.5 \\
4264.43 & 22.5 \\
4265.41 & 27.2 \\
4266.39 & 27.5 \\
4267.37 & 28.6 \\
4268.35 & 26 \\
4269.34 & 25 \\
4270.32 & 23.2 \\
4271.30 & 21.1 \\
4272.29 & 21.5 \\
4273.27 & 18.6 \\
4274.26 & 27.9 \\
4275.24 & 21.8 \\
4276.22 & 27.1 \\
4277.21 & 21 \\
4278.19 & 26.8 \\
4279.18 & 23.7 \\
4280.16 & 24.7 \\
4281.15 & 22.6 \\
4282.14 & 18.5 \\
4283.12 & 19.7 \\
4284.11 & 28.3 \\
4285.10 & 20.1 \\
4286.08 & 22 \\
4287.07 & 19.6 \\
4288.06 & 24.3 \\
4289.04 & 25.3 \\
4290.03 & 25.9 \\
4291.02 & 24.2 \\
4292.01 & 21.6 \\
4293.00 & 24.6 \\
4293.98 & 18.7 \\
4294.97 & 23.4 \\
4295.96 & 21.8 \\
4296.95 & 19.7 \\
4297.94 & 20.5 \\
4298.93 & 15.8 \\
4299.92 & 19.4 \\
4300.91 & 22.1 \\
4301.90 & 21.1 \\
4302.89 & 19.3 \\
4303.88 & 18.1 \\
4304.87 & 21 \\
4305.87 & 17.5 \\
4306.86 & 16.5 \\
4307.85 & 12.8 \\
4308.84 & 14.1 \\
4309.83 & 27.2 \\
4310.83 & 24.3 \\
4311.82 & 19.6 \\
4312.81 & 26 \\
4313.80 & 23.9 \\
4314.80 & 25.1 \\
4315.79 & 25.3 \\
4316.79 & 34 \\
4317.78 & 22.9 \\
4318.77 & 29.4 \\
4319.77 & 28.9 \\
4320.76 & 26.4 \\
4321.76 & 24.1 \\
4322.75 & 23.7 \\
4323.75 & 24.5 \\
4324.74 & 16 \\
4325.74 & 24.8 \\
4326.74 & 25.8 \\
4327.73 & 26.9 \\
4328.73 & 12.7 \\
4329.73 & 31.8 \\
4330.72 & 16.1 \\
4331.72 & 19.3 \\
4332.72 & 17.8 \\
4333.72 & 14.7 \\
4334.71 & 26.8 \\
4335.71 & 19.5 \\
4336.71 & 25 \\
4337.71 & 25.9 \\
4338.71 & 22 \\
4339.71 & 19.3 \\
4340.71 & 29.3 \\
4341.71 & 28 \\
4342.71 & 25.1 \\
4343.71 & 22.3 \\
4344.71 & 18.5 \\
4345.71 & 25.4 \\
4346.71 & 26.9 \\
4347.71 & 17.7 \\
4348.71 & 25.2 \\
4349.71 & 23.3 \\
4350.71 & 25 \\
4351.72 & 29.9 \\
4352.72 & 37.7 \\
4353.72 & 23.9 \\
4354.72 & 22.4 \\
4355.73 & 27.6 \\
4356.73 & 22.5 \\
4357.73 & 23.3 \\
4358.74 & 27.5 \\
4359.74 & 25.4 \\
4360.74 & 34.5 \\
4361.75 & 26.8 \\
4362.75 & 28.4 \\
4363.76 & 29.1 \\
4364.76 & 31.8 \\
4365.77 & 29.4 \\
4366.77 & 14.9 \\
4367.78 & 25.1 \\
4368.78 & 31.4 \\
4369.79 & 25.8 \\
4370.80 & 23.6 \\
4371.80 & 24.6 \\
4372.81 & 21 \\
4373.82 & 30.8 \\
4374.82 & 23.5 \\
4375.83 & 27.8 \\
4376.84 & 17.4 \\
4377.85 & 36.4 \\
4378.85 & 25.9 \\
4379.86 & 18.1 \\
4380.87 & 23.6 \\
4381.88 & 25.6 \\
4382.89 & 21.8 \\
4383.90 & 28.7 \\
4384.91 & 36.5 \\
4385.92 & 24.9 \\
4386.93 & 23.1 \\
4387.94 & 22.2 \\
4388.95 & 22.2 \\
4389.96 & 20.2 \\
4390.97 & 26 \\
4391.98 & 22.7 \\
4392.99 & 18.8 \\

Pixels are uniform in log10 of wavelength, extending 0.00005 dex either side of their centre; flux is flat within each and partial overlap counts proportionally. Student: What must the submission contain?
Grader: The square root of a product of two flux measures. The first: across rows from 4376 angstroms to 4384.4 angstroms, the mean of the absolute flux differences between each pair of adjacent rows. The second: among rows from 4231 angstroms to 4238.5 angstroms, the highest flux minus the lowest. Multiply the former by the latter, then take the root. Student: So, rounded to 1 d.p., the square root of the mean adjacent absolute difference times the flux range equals 6.6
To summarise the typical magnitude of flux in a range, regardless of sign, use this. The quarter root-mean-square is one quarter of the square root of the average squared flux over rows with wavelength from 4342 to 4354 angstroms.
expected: 6.4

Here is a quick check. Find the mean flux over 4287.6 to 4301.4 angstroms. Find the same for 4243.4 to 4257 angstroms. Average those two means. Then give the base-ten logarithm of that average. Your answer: 1.372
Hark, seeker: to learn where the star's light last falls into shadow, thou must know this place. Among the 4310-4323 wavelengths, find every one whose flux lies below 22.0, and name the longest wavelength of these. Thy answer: 4311.82 angstroms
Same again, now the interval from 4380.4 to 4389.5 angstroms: 4382.89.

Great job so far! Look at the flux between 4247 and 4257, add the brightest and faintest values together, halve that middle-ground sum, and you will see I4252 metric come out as 25.6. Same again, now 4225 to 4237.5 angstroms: 22.3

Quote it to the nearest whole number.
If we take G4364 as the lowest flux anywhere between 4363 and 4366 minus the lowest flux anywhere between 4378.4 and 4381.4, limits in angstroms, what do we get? 11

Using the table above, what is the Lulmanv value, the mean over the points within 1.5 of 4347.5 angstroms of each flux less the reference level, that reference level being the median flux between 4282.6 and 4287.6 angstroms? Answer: 3.2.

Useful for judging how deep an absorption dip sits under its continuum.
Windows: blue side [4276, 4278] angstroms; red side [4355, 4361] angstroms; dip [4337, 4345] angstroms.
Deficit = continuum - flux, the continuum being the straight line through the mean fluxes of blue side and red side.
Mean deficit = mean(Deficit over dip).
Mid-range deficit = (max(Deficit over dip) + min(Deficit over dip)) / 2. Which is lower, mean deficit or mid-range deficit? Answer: 2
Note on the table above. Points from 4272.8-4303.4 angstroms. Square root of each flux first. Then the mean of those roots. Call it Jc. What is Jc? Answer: 4.71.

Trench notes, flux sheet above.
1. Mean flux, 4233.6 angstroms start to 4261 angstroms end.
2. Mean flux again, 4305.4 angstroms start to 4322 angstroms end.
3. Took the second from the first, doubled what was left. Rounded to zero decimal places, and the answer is 2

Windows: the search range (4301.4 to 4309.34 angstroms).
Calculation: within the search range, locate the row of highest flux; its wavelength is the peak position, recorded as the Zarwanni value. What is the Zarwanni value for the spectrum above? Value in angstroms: 4301.90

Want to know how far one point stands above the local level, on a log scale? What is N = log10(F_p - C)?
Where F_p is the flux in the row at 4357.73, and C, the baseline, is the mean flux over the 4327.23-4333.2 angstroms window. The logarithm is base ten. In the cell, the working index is 0.40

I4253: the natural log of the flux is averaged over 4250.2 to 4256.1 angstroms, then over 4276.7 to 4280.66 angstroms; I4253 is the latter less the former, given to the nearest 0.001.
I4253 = -0.087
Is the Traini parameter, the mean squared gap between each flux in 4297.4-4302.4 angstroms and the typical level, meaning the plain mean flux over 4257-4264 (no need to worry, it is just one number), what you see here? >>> 18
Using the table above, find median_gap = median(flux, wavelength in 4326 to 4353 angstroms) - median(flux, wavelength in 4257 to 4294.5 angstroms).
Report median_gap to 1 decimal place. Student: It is 1.3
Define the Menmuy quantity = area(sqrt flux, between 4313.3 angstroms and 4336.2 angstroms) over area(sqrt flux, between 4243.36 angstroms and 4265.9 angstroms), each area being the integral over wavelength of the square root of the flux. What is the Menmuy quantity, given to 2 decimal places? 0.99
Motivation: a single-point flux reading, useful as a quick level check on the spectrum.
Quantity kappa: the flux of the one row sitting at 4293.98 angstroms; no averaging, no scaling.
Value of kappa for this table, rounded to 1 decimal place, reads 18.7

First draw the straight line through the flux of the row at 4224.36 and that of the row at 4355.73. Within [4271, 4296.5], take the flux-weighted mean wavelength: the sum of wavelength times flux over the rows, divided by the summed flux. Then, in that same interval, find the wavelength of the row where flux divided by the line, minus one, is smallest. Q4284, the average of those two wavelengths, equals 4288.8 angstroms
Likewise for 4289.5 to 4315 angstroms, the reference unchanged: 4305.1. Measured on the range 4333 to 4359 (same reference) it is 4340.2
